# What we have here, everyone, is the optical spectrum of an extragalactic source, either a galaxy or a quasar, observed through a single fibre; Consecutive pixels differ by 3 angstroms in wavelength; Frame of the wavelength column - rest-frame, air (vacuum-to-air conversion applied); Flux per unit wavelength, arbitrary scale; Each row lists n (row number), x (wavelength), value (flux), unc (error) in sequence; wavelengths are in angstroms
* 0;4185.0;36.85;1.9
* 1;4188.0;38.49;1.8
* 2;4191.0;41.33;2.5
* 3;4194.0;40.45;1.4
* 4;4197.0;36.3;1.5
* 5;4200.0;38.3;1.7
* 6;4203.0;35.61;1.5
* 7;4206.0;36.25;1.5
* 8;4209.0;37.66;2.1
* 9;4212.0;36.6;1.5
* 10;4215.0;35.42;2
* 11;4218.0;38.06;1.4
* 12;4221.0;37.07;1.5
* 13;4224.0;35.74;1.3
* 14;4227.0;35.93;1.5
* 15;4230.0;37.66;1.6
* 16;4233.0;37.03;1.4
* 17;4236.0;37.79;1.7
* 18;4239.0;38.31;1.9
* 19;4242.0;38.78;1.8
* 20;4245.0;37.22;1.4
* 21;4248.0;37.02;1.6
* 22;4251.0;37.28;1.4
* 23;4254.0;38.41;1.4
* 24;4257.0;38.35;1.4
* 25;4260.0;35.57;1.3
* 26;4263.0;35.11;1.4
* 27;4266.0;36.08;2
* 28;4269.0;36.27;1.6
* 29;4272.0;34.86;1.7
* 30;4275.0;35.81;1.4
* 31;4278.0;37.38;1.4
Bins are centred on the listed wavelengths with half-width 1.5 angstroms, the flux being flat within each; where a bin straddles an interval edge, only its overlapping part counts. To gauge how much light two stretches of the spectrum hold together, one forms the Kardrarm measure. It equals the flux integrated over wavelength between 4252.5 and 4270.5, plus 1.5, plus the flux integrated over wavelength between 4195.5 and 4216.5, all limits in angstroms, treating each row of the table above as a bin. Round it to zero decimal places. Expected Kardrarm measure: 1429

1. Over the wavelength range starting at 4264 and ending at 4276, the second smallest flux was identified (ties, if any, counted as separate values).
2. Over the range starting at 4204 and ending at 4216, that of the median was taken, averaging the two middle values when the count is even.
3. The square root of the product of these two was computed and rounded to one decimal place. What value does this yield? 36.1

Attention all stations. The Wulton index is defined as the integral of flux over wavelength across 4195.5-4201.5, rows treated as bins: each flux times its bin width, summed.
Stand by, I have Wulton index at 224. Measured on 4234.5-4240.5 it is 228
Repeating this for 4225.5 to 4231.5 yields 221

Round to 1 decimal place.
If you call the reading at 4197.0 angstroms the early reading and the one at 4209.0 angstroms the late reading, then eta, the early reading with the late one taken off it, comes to -1.4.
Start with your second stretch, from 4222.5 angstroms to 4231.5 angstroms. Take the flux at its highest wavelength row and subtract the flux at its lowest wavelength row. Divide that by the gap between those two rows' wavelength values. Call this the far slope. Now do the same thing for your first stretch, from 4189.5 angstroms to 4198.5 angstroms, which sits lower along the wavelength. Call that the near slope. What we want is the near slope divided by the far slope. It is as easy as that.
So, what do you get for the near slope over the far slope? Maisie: -2.6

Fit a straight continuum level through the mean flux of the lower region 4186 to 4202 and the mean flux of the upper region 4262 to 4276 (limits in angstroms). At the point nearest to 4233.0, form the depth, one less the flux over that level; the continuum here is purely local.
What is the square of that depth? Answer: 0.0000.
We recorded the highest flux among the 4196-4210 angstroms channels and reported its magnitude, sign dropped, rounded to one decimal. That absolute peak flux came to 38.3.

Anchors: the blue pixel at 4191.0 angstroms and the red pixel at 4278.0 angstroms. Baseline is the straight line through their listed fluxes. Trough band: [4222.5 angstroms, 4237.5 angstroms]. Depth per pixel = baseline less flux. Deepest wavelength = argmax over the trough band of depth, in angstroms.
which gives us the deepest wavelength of 4224.0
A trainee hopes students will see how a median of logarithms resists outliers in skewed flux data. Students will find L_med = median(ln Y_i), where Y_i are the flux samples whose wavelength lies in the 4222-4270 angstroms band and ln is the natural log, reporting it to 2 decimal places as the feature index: 3.61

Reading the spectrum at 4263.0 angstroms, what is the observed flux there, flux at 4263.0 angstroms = 35.11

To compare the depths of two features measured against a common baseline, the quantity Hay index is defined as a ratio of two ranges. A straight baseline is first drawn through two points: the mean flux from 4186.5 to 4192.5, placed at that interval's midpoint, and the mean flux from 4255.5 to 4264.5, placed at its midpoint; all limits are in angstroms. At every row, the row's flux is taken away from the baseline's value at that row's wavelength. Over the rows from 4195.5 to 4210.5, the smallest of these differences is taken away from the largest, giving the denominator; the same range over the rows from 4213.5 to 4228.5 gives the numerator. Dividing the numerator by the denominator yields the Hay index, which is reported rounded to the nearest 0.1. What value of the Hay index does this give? 1.1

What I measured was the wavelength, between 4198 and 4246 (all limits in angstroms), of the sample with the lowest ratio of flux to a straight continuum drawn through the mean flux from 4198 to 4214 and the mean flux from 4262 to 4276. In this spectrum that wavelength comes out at 4203.0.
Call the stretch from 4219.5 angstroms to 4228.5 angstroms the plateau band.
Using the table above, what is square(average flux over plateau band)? 1314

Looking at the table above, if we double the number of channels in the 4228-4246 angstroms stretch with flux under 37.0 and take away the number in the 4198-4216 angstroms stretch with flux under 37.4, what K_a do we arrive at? -4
